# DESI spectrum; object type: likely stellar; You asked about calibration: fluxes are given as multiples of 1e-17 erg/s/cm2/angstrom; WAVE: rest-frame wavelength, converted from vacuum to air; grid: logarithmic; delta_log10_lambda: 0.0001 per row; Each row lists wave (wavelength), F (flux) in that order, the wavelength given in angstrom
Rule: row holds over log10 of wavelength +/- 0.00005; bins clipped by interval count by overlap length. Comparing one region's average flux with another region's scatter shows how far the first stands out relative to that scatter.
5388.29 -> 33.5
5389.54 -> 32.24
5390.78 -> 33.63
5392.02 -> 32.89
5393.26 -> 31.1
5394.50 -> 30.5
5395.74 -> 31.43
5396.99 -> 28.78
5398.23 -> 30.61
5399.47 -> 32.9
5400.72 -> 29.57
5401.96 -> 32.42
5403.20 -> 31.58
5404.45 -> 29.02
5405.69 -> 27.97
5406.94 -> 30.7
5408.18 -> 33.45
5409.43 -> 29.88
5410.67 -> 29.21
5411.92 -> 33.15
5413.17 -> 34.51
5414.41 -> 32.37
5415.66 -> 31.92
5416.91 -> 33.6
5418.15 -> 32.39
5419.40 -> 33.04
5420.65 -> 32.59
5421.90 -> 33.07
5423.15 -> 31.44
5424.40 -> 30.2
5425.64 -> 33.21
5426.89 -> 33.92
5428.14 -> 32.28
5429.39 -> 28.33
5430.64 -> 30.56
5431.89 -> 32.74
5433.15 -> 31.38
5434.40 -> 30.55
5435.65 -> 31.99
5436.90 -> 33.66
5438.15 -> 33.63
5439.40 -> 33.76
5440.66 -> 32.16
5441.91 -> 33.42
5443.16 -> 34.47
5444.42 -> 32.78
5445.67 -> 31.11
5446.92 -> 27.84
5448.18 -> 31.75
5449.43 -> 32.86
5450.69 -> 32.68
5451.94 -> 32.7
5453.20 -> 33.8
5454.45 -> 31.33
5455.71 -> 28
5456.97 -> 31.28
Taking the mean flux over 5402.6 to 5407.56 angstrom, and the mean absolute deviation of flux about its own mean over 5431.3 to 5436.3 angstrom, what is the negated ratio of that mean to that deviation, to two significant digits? -43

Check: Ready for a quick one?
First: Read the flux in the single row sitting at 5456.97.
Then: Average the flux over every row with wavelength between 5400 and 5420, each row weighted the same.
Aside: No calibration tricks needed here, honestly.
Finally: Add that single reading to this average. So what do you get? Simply 62.8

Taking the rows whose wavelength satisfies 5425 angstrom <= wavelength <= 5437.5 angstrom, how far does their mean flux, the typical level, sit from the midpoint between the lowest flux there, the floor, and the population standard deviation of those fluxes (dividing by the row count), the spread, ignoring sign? 16.9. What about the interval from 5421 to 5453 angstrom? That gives 17.4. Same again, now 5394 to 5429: 16.8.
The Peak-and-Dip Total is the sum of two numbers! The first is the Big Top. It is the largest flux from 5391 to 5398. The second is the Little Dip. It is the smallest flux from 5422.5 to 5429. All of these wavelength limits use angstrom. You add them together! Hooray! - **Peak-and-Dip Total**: 63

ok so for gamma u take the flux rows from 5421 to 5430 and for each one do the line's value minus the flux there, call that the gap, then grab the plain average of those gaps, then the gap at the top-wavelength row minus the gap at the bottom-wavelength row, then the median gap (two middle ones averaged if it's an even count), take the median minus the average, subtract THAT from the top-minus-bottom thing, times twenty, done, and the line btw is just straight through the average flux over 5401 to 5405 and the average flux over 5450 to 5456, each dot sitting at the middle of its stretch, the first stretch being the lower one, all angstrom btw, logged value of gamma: 106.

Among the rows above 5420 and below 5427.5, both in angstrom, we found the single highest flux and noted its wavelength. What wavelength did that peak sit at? 5426.89 angstrom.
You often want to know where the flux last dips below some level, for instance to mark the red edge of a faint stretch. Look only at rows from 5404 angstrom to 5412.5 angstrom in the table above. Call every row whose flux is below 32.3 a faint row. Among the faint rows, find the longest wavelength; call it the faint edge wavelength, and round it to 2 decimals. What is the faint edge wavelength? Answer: 5410.67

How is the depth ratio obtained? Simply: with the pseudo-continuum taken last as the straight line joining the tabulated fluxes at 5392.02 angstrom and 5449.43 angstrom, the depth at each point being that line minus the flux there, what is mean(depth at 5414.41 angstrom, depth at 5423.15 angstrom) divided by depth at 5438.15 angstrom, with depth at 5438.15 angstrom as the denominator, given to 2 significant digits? -1.3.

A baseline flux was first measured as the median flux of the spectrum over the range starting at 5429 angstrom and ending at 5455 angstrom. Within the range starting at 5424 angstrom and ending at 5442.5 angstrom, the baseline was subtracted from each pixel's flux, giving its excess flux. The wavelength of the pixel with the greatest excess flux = 5426.89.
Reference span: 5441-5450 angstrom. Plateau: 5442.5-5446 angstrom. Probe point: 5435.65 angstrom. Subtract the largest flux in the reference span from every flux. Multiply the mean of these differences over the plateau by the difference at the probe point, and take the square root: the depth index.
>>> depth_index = 2.0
